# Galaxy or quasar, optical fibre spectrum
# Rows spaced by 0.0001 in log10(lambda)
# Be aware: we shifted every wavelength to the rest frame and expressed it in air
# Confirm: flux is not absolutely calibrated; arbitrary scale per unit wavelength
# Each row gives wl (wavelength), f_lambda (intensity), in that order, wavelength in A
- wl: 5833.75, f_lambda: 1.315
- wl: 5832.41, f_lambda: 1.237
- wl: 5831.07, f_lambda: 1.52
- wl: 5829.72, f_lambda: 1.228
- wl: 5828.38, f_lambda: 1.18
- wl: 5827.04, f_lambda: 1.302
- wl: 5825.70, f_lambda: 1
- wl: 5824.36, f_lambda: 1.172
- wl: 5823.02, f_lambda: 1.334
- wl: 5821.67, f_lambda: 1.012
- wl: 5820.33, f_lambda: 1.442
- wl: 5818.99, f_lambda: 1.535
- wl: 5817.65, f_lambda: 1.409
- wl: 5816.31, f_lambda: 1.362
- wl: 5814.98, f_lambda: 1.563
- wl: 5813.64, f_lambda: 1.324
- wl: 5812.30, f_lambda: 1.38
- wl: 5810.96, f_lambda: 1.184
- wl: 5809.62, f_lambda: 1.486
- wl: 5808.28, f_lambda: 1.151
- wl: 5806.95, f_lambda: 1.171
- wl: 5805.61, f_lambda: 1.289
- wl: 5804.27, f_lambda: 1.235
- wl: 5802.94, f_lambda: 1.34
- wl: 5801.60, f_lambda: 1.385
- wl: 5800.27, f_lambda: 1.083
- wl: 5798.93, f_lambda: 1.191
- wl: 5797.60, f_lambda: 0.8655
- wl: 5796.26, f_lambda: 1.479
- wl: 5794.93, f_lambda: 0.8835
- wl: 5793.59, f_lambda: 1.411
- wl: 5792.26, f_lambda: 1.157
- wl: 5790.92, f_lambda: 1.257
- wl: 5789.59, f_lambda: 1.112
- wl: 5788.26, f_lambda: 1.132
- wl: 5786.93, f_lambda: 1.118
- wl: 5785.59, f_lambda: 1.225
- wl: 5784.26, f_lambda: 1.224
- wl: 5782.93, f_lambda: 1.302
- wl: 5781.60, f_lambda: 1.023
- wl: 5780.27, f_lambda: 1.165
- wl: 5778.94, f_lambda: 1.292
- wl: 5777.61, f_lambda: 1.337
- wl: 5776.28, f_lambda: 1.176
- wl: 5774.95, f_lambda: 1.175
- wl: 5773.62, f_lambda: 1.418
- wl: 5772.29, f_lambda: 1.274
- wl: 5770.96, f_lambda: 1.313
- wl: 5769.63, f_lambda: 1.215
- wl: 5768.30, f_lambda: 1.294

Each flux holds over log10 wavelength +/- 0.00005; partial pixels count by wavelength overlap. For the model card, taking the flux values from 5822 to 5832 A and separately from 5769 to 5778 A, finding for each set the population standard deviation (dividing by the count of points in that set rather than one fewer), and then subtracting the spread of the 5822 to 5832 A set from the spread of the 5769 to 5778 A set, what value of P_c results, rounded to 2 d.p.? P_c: -0.07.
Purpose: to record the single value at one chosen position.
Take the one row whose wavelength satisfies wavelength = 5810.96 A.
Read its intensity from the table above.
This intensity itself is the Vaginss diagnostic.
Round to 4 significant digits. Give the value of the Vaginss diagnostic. 1.184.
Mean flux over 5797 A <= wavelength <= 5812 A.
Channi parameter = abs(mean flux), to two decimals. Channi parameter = 1.22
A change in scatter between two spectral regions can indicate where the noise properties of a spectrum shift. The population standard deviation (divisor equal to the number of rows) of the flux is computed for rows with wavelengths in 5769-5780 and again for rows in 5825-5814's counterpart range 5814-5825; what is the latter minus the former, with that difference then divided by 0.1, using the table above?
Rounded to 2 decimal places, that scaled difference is 0.94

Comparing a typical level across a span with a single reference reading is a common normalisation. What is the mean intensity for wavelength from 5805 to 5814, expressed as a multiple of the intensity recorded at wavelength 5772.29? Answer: 1.01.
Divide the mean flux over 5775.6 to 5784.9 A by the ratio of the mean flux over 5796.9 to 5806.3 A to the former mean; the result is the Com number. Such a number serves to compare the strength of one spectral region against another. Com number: 1.24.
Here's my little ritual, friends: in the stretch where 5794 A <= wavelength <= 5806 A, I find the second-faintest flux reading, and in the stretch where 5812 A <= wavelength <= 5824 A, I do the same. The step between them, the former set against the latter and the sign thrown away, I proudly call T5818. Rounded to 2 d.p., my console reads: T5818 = 0.44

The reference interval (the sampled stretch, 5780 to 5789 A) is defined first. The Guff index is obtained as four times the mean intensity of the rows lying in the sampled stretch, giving 4.7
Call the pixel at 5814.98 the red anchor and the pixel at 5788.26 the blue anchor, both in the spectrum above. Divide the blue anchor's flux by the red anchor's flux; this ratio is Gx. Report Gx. 0.72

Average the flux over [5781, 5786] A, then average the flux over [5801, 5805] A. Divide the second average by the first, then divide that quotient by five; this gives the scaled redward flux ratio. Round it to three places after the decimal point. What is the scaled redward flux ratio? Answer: 0.221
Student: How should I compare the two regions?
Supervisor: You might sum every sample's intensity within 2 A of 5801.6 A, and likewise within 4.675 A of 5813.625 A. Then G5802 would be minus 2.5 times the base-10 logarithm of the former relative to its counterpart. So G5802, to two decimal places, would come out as 1.02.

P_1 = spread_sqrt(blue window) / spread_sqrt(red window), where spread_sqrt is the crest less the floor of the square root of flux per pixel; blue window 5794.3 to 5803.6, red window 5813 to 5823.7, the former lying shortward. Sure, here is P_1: 1.2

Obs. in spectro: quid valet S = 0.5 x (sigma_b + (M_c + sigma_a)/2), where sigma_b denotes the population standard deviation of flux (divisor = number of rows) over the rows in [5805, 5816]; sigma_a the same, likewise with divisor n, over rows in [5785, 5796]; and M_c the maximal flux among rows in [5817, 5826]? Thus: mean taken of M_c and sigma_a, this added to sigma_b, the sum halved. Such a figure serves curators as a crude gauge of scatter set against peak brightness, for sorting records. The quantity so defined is 0.490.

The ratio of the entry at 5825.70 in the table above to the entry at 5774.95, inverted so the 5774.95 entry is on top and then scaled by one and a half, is 1.8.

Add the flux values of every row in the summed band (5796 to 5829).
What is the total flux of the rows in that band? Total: 32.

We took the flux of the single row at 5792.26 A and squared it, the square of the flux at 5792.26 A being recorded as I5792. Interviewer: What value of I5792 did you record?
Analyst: 1.34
